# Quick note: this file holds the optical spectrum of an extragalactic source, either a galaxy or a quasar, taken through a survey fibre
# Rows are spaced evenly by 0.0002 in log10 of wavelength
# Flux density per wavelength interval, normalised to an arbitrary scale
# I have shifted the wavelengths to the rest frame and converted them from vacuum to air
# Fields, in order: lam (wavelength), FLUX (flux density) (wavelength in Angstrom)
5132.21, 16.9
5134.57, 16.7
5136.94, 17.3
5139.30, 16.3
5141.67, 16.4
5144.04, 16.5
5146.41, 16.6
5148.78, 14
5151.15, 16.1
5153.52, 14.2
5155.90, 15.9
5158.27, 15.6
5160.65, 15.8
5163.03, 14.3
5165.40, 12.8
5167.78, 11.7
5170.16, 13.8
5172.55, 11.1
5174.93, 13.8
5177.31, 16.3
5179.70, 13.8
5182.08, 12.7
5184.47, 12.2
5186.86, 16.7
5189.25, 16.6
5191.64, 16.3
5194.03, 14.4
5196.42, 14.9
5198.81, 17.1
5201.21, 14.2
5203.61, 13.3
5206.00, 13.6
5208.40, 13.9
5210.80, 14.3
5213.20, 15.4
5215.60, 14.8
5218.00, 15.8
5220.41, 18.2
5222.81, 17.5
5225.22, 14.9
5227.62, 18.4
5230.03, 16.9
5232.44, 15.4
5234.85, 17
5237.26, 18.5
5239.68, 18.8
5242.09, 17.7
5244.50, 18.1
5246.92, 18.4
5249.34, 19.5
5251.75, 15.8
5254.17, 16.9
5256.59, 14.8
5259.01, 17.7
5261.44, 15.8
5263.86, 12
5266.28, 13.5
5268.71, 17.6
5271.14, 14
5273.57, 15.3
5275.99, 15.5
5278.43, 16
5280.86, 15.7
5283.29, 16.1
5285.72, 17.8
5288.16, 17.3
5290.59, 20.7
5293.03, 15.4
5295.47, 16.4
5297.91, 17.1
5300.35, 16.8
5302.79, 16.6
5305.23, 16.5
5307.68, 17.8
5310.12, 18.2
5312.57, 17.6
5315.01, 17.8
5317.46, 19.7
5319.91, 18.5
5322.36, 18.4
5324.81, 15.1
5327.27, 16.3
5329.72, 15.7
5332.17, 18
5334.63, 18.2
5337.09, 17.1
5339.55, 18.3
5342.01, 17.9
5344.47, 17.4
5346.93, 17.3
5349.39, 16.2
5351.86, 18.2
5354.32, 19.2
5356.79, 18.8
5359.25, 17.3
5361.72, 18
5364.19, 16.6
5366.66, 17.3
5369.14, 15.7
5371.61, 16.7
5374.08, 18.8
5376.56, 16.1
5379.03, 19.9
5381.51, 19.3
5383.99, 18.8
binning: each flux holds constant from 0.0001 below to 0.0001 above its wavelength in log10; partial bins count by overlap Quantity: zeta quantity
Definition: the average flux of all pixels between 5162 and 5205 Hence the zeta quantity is 14.2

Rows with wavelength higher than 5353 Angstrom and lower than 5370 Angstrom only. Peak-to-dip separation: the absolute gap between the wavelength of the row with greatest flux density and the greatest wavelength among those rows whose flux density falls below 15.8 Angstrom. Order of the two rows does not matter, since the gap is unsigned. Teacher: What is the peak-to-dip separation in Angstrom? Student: 14.8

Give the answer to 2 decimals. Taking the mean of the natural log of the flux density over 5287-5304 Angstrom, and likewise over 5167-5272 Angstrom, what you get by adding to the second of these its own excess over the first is 2.63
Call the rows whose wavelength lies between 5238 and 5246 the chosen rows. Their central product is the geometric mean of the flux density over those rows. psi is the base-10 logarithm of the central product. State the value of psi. 1.26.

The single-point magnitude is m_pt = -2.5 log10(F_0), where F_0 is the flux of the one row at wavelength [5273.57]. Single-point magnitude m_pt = -2.96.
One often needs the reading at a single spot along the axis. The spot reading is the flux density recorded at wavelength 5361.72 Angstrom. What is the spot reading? 18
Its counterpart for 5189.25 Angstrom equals 16.6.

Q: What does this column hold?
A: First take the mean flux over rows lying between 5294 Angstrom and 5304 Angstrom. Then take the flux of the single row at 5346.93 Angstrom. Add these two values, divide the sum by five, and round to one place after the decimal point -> 6.8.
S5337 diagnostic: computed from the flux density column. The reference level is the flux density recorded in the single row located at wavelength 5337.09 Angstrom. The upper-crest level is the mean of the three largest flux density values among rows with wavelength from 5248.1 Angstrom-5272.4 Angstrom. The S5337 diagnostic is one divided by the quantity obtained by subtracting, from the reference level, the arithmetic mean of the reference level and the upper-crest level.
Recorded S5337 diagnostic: -1.7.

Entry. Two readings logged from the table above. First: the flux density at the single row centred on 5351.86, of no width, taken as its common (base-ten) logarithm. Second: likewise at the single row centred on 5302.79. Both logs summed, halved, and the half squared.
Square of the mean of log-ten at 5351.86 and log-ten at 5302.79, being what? 1.54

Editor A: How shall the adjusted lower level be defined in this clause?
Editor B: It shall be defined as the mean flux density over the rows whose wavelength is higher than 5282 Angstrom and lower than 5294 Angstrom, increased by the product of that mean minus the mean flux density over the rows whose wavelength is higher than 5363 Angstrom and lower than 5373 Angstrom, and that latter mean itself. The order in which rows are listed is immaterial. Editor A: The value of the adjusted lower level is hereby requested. 32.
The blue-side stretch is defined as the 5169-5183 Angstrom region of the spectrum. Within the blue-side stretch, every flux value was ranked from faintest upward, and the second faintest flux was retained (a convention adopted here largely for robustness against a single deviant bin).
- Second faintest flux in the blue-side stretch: 12.7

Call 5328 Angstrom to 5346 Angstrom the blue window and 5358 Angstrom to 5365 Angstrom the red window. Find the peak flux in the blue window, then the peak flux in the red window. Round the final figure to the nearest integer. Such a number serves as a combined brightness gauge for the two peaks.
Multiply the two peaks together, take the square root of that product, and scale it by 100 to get 1815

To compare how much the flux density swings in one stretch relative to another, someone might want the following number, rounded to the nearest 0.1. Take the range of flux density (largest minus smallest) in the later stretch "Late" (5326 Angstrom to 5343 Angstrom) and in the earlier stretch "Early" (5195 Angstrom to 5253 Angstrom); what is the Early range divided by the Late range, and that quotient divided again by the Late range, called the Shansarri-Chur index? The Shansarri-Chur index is 0.9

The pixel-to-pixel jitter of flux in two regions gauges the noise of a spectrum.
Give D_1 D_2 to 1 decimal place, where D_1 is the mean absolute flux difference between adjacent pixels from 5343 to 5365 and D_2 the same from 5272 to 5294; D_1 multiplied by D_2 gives 1.6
